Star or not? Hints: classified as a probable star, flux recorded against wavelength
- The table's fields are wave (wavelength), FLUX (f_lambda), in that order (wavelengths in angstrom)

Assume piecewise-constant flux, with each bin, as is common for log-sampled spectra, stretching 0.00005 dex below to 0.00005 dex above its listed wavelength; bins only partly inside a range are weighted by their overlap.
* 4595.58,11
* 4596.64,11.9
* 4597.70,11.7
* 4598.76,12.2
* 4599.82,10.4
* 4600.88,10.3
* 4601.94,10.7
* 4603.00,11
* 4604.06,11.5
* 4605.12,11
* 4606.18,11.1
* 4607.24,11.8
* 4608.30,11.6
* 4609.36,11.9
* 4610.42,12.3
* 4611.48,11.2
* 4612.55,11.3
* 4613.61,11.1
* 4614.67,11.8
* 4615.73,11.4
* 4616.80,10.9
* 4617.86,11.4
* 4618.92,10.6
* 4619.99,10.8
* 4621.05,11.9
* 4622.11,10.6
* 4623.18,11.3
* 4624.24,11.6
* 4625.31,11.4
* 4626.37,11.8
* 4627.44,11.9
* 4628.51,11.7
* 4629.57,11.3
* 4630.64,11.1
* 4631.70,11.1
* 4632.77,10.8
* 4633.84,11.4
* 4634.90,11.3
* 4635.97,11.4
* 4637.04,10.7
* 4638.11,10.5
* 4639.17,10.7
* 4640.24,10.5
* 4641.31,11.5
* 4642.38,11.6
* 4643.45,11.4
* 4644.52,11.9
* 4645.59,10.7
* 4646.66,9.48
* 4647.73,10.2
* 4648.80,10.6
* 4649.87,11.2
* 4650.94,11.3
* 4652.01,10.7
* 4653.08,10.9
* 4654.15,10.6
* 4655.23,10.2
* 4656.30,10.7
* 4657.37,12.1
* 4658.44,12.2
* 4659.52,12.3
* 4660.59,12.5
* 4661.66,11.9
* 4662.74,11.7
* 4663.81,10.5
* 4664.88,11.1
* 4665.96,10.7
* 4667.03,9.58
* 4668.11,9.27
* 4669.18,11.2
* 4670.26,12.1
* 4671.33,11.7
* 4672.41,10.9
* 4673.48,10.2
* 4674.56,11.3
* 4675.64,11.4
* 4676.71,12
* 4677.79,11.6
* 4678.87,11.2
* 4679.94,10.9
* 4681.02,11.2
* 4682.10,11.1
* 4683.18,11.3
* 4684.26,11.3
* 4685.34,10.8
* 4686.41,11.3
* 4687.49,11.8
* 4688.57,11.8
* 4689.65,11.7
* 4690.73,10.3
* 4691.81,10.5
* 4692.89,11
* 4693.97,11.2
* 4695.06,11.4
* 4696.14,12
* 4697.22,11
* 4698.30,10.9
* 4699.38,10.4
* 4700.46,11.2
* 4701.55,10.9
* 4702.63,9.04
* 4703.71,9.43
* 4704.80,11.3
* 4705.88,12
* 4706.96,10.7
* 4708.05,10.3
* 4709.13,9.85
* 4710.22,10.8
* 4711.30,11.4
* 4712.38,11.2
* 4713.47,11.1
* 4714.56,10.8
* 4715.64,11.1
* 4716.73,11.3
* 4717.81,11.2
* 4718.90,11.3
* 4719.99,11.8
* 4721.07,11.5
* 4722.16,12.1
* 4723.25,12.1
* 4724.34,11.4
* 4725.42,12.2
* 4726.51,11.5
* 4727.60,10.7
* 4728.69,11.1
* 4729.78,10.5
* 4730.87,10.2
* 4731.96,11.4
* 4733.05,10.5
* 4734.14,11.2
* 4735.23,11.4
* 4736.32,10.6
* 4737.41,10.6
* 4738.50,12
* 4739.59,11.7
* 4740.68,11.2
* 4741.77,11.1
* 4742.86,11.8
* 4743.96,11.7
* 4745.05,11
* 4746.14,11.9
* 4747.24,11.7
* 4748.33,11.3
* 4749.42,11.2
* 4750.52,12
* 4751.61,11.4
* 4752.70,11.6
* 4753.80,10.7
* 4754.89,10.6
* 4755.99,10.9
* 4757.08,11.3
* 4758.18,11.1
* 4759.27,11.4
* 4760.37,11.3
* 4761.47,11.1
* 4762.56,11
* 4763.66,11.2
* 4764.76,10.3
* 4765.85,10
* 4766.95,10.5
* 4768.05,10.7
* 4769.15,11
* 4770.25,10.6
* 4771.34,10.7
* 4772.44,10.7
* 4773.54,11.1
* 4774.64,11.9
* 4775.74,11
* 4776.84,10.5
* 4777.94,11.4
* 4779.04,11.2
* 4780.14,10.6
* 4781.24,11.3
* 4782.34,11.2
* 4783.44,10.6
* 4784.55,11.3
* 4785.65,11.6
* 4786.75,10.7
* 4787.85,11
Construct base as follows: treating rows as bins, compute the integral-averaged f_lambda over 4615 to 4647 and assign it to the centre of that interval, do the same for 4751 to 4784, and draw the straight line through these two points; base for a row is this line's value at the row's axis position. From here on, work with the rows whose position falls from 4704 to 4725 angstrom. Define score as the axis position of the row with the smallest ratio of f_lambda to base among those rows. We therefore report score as 4709.13 angstrom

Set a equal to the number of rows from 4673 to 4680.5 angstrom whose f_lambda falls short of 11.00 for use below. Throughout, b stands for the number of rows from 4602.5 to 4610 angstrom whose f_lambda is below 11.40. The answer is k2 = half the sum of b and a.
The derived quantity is 2.5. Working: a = 2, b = 3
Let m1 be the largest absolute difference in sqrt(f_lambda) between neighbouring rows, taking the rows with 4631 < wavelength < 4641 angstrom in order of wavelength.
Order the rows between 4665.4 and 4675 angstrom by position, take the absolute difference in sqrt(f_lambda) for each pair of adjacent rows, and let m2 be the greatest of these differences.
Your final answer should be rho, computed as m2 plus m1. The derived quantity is 0.407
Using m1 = 0.11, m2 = 0.30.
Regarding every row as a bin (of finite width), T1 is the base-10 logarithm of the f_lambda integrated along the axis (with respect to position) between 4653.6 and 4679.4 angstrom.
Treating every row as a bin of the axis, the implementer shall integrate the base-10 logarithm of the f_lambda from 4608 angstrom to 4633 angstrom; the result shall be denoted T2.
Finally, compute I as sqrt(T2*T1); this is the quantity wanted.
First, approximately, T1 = 27.0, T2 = 26.4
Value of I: 26.7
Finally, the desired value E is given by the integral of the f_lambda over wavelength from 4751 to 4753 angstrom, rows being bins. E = 23.1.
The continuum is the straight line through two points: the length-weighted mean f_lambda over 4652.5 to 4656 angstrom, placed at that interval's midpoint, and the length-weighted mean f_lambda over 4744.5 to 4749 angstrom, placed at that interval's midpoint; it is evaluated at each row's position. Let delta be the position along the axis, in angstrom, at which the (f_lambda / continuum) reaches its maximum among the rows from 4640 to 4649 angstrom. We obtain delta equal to 4644.52 angstrom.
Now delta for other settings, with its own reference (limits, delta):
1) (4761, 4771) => 4763.66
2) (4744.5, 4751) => 4750.52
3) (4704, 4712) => 4705.88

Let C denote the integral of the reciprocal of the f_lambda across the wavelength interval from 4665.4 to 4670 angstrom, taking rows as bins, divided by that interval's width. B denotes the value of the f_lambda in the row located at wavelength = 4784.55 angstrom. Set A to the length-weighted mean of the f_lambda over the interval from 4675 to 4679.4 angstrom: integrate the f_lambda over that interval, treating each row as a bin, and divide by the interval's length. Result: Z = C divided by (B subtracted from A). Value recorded 0.41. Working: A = 11.5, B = 11.3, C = 0.098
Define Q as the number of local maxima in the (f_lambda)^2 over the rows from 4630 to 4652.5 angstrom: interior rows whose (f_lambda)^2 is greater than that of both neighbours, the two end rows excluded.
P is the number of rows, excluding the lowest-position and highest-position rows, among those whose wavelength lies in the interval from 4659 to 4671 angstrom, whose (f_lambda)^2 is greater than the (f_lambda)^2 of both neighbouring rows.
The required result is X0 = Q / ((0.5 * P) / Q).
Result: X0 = 36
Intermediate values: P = 2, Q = 6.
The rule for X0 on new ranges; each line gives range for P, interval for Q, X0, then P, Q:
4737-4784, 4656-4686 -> 4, 12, 5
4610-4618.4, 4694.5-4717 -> 16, 2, 4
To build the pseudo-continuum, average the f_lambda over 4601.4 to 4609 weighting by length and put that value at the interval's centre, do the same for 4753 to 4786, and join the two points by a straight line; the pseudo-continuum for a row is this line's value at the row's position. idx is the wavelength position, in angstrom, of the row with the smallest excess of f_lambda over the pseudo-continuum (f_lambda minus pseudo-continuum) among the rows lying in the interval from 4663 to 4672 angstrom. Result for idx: 4668.11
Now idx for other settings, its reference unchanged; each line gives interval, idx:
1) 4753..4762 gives 4754.89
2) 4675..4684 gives 4679.94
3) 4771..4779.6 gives 4776.84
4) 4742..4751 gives 4745.05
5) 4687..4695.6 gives 4690.73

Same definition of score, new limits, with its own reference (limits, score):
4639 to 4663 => 4646.66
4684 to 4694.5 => 4690.73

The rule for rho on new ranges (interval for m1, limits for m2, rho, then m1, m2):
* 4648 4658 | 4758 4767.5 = 0.345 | 0.21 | 0.14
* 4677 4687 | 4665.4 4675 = 0.377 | 0.08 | 0.30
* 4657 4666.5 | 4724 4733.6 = 0.363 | 0.18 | 0.18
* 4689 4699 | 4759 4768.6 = 0.348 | 0.21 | 0.14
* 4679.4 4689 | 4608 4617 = 0.236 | 0.08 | 0.16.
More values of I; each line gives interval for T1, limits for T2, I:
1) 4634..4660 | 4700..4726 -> 27.1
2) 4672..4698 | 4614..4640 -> 27.3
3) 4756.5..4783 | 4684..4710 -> 27.3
